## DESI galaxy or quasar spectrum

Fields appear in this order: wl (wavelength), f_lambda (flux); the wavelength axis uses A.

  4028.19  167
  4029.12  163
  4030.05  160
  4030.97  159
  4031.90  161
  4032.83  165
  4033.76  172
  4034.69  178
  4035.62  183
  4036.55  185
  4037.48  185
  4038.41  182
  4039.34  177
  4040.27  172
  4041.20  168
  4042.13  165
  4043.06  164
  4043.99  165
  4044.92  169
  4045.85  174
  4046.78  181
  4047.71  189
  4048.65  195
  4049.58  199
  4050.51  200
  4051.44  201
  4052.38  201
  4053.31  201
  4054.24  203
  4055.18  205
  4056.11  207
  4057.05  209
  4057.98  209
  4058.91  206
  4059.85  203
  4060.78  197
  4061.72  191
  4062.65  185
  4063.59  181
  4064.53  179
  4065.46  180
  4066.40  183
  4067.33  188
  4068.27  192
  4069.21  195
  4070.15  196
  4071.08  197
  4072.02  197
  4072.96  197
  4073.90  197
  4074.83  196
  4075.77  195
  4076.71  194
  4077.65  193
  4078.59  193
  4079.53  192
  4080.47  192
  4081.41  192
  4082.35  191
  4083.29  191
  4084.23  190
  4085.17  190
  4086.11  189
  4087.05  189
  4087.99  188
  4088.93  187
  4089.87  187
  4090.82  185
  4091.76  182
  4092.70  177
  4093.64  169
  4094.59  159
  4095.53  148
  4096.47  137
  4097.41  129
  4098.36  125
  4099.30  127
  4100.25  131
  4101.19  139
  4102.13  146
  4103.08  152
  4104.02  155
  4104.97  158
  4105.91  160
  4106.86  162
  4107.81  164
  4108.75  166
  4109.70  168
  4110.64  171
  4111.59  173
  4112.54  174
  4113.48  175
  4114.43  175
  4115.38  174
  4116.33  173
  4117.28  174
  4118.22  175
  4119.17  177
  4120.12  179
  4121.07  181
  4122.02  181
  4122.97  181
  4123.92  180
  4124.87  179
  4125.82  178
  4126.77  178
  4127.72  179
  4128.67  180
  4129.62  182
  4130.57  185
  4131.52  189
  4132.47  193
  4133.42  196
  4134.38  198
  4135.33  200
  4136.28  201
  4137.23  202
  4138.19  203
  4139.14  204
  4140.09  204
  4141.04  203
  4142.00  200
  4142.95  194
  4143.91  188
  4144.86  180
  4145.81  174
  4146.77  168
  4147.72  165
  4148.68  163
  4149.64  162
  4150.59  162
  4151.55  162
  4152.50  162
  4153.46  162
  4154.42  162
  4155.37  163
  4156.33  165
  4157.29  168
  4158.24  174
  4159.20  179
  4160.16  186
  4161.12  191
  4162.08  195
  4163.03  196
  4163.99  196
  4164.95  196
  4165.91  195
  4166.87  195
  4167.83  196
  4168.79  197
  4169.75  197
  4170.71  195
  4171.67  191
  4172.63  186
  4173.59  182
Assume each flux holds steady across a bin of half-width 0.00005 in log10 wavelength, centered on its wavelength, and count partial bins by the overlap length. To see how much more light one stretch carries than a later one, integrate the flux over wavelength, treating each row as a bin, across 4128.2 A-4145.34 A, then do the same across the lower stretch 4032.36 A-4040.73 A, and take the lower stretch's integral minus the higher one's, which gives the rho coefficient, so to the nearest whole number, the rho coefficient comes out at -1850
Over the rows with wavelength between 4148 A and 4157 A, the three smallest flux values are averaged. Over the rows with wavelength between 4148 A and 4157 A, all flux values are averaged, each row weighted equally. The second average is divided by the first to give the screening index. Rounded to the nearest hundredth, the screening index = 1.00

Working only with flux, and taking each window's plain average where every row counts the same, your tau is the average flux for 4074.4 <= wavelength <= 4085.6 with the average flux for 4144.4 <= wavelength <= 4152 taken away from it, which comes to 25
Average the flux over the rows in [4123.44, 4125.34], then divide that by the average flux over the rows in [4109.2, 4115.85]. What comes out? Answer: 1.04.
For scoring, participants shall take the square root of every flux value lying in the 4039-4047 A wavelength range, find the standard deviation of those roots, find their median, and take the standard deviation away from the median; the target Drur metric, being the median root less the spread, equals 12.8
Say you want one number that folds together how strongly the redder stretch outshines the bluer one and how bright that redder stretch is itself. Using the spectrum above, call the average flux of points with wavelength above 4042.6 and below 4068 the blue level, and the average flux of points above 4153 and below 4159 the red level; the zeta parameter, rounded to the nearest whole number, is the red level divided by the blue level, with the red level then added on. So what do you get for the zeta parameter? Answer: 167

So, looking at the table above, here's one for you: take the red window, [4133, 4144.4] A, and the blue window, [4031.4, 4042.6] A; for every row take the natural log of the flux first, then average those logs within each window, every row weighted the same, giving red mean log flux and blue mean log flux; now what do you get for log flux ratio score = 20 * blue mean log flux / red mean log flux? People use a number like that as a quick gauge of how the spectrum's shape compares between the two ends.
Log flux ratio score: 19.5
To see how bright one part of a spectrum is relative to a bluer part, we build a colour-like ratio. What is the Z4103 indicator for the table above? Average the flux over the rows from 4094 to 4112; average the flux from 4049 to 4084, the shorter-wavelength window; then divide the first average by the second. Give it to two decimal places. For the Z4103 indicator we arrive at 0.77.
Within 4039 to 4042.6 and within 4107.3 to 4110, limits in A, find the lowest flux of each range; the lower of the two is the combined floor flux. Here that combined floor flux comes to 164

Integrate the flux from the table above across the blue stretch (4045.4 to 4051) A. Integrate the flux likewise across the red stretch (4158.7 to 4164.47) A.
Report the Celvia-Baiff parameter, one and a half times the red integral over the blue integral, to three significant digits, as 1.55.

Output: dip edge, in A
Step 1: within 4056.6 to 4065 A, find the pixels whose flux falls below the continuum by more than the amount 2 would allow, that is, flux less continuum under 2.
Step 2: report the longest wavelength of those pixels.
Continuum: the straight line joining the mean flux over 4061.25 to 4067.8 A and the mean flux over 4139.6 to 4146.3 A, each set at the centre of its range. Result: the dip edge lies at 4064.53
